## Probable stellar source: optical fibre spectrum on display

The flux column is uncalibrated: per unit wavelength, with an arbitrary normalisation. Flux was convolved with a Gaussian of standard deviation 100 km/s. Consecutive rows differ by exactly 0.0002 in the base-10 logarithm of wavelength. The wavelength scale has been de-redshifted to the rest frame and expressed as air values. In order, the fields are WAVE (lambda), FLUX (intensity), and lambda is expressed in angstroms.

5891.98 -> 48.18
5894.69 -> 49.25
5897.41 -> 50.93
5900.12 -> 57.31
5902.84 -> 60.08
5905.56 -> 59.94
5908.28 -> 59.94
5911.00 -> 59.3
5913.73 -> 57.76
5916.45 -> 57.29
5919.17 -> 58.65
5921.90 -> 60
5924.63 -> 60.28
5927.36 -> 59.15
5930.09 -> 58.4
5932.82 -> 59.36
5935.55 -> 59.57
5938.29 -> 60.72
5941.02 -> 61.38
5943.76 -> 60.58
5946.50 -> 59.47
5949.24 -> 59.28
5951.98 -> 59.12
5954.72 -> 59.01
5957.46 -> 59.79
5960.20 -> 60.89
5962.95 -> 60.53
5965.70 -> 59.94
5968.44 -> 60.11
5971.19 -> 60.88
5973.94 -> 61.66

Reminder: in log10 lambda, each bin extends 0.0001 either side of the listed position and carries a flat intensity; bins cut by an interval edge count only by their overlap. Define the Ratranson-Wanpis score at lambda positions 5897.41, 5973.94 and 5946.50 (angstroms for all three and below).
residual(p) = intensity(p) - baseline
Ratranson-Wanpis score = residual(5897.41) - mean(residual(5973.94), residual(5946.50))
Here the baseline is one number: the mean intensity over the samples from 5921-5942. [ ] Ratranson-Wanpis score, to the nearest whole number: -10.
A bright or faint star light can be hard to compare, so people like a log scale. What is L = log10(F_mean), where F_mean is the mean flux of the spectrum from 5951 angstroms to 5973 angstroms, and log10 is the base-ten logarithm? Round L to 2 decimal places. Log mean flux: 1.78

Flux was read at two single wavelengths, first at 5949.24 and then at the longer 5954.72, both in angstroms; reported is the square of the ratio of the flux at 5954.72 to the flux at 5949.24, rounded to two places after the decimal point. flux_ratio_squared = 0.99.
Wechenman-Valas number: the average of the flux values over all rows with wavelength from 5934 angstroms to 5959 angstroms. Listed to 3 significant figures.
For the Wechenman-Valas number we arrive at 59.9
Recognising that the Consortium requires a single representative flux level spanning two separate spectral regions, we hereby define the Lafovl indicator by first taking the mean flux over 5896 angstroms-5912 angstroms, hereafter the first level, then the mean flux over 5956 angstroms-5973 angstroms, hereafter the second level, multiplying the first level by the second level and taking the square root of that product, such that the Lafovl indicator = 59.12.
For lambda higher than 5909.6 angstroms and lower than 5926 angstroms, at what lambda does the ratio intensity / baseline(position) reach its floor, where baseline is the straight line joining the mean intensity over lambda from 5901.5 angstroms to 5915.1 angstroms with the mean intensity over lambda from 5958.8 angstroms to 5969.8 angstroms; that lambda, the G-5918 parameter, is 5916.45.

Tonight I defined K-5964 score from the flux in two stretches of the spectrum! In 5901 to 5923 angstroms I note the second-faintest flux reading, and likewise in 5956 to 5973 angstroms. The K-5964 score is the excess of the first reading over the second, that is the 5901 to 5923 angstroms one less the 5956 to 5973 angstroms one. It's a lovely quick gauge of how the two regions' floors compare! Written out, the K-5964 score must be -2.2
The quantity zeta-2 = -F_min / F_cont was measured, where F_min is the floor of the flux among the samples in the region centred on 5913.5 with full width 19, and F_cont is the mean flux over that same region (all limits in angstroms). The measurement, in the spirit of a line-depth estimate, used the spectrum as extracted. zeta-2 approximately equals -0.971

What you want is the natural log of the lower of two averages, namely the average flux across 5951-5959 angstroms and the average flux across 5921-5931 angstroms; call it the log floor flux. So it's 4.08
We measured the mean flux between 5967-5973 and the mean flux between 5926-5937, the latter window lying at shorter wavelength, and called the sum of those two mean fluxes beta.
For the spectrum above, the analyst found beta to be 120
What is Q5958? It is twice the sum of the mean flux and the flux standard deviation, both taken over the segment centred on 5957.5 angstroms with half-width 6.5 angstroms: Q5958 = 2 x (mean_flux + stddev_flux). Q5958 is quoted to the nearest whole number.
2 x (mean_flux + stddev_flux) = 121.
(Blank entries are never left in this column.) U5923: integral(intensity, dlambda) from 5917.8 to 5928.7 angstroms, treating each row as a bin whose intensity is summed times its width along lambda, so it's 649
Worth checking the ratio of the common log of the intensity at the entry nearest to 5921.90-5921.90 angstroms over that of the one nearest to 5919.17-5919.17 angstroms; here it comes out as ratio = 1.01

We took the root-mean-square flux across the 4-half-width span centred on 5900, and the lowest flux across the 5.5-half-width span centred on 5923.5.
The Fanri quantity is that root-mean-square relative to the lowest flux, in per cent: 95.9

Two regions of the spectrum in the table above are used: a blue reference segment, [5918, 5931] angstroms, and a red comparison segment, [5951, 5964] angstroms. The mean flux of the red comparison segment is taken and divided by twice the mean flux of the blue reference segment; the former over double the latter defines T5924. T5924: 0.505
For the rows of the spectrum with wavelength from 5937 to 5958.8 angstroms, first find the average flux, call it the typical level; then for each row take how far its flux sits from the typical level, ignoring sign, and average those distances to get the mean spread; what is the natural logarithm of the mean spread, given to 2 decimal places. -0.31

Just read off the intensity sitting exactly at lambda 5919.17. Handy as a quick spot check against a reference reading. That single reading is 58.65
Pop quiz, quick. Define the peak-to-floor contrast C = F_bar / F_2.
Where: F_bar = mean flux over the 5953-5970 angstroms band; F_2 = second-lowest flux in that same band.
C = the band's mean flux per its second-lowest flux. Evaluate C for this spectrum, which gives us 1.00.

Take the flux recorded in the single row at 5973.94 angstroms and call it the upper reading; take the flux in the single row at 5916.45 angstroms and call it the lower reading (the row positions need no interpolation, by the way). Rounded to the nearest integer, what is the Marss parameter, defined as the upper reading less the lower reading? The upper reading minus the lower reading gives 4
